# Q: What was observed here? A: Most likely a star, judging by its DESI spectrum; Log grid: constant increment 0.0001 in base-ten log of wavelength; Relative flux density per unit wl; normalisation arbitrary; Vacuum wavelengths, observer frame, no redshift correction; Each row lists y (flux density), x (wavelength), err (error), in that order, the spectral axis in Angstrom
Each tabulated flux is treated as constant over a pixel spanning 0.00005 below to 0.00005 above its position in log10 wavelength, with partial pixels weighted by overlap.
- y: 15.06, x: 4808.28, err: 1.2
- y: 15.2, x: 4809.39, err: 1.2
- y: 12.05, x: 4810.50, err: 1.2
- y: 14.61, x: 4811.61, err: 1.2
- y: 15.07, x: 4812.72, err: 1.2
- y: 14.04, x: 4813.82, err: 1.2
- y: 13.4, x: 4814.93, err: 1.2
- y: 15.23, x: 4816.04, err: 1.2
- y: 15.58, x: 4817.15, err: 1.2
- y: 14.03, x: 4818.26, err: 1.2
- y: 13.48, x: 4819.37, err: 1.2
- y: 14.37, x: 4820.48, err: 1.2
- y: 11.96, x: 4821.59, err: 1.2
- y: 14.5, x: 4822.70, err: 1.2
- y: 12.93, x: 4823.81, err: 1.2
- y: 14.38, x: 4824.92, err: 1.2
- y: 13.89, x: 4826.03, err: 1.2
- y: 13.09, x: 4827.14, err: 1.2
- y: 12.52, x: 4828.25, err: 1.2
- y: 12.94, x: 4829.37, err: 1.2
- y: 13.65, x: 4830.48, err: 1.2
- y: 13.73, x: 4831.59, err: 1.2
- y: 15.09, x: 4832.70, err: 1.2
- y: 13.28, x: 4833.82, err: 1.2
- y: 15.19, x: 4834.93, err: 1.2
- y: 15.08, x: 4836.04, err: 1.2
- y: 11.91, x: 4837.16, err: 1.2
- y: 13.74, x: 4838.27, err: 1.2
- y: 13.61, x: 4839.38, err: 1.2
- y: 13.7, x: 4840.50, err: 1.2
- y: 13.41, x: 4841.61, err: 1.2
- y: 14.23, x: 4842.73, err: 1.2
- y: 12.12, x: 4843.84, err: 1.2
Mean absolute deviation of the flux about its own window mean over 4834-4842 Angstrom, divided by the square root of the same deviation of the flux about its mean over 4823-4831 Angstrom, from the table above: 1.03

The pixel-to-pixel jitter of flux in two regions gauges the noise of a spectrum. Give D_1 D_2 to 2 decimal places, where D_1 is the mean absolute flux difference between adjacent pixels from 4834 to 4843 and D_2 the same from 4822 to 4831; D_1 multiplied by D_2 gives 0.79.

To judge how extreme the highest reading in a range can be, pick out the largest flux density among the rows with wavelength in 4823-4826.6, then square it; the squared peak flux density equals 207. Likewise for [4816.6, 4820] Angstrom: 243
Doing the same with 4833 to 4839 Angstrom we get 231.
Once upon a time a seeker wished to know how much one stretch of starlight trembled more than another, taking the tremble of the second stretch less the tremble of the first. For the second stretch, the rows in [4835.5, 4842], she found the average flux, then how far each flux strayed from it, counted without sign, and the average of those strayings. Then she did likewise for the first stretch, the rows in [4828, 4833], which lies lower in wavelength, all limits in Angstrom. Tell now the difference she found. -0.1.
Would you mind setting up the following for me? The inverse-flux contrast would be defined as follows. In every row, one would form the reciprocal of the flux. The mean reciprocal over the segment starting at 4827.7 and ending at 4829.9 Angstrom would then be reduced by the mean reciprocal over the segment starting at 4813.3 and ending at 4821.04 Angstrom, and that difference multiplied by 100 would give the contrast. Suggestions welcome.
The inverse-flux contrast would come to 0.8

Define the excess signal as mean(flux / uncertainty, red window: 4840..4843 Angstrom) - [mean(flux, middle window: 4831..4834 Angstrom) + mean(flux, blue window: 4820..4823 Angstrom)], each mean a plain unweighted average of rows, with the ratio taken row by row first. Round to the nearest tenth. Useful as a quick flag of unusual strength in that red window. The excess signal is -16.2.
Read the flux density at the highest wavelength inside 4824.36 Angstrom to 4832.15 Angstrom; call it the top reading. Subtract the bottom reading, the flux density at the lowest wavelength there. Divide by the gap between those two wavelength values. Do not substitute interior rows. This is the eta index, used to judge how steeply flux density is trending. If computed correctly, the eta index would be -0.10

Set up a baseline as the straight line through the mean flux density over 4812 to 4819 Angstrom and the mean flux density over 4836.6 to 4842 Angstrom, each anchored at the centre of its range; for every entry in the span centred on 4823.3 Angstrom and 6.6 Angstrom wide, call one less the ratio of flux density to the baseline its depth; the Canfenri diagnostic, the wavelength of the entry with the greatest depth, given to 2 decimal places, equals 4821.59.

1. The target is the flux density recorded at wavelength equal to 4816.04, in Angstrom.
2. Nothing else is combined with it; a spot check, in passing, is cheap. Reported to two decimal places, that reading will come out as 15.23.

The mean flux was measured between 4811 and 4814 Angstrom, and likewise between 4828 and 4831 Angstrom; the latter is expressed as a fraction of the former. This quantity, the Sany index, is 0.89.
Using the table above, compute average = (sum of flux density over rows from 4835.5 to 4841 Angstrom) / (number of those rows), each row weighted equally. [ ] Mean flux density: 13.6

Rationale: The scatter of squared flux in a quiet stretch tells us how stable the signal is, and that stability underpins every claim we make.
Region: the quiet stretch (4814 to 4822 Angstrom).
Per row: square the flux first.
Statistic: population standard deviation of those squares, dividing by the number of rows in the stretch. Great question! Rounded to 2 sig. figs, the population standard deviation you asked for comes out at 31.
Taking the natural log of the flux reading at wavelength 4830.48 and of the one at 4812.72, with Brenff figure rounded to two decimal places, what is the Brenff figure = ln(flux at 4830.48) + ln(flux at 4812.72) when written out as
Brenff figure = 5.33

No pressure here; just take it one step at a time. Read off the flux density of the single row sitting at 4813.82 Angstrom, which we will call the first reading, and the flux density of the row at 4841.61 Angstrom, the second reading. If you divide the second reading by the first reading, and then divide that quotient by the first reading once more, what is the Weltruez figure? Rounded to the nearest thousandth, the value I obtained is 0.068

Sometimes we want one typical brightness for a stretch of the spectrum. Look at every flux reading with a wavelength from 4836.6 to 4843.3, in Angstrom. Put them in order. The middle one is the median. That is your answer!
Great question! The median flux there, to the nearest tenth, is 13.7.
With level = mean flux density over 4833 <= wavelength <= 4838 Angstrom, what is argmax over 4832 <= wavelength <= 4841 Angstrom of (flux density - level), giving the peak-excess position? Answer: 4834.93 Angstrom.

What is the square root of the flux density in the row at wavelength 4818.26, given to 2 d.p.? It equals 3.75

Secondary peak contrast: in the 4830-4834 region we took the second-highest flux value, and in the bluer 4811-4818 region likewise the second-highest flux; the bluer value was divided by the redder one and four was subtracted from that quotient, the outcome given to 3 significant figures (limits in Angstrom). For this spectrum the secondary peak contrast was -2.89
